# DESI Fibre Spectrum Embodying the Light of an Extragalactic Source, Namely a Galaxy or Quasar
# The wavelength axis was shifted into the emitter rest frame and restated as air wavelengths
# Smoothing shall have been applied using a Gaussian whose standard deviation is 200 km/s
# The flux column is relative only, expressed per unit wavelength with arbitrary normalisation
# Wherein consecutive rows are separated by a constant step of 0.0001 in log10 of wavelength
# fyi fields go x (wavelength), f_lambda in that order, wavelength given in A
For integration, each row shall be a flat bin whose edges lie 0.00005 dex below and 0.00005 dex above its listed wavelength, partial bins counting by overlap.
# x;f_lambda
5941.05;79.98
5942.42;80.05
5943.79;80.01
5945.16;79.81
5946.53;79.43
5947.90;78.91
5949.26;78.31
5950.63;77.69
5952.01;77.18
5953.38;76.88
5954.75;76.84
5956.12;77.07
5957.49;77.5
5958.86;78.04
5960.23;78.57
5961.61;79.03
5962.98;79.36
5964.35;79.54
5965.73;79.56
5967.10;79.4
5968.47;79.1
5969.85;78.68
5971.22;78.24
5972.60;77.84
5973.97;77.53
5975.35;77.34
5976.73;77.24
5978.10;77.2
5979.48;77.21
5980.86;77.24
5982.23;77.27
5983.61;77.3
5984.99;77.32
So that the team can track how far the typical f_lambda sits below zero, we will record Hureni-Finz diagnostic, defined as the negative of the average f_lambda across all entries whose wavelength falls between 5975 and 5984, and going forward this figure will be -77.3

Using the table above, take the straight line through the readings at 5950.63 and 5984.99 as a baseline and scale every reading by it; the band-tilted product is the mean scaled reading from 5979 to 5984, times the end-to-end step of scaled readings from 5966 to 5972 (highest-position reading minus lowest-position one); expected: -0.014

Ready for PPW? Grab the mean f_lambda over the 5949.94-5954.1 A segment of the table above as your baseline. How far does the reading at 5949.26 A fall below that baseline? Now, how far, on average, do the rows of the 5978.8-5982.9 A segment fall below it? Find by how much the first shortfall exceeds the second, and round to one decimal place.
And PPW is -1.1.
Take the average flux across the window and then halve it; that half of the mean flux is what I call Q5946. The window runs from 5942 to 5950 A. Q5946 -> 39.7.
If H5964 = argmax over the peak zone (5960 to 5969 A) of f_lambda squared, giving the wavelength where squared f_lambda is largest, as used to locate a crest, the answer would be 5965.73 A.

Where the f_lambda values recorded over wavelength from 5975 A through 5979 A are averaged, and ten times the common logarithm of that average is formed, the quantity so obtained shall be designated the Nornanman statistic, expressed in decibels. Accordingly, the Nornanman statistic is 18.88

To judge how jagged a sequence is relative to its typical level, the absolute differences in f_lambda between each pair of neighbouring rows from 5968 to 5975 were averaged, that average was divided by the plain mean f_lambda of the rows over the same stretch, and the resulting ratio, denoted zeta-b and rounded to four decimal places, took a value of 0.0050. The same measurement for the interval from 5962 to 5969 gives 0.0021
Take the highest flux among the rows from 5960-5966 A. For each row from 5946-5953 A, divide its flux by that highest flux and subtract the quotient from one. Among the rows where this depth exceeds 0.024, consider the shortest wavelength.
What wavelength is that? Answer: 5952.01 A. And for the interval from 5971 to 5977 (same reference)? 5973.97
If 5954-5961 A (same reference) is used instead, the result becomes 5954.75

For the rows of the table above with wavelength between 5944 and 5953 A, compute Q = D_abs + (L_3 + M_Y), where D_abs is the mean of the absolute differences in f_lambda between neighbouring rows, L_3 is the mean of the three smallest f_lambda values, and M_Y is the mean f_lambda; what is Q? 157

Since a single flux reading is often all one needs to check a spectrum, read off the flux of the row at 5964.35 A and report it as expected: 79.54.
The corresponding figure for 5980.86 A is 77.24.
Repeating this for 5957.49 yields 77.5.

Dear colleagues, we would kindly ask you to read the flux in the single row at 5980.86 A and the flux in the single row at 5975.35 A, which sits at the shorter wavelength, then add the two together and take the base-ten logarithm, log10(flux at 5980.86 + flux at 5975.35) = 2.189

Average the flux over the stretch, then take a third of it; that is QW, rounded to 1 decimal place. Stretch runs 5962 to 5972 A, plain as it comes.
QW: 26.4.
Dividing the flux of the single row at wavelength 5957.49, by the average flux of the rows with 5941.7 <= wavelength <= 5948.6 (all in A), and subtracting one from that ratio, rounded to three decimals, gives -0.027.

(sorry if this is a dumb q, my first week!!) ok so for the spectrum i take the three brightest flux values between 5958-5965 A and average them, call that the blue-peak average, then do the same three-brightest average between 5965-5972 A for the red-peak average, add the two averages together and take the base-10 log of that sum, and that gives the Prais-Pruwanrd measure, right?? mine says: 2.200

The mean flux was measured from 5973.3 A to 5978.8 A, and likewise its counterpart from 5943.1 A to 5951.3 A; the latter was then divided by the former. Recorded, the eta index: 1.02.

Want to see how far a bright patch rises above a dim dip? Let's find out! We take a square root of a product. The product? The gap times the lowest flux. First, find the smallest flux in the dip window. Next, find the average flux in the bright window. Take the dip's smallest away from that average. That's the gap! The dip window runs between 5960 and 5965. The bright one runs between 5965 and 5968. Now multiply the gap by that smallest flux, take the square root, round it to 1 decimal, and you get 8.5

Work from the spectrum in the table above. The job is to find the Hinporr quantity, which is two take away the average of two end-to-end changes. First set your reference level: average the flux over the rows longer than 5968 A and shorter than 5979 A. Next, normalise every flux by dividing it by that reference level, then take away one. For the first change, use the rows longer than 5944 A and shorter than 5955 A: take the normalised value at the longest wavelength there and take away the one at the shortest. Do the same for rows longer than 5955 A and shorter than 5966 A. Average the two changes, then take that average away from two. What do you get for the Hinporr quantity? 2.003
